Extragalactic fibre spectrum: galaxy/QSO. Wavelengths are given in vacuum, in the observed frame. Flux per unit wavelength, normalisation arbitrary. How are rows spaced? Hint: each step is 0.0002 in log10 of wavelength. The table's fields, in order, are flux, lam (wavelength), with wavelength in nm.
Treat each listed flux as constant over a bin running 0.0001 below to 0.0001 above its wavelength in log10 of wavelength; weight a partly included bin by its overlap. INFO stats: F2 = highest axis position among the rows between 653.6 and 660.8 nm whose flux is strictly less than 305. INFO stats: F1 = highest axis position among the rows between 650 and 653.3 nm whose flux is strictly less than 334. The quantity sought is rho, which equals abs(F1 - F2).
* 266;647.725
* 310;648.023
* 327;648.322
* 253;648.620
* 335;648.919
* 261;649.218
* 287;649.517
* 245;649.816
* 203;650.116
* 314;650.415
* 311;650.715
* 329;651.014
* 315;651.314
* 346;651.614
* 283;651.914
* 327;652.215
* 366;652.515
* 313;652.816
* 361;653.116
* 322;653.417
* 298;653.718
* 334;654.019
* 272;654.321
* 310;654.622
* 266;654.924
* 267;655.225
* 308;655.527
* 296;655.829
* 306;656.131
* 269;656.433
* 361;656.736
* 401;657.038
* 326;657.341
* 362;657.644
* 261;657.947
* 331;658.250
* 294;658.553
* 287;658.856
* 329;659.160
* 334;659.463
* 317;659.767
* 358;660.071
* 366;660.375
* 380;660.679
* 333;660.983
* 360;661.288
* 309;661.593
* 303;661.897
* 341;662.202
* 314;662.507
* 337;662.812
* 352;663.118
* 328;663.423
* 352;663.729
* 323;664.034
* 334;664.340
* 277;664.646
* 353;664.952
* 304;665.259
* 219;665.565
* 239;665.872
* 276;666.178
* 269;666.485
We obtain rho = 6.04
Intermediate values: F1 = 652.816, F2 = 658.856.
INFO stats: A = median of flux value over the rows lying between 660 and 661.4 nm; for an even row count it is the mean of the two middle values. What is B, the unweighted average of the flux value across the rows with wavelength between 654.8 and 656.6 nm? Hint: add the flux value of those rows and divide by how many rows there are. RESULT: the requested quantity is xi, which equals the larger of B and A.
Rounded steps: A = 360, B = 285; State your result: 360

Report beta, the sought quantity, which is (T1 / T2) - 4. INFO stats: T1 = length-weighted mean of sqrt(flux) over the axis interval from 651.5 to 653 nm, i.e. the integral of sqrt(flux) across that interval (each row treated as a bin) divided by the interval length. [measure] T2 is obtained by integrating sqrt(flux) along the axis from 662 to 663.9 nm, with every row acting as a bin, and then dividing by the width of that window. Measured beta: -3.01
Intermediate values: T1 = 18.1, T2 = 18.3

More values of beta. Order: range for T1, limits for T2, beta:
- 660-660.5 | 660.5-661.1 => -2.99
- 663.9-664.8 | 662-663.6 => -3.03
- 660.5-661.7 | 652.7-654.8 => -2.95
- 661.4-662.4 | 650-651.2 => -2.95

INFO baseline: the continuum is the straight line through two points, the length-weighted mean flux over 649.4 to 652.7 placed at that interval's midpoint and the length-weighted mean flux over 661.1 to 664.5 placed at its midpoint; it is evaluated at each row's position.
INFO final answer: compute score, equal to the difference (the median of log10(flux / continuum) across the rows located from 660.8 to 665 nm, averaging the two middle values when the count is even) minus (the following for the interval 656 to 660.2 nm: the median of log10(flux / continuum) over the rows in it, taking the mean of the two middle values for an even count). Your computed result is -0.007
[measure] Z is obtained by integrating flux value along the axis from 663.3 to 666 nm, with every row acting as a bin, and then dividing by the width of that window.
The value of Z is 303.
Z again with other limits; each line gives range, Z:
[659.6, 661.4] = 352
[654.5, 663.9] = 325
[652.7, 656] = 304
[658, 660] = 314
